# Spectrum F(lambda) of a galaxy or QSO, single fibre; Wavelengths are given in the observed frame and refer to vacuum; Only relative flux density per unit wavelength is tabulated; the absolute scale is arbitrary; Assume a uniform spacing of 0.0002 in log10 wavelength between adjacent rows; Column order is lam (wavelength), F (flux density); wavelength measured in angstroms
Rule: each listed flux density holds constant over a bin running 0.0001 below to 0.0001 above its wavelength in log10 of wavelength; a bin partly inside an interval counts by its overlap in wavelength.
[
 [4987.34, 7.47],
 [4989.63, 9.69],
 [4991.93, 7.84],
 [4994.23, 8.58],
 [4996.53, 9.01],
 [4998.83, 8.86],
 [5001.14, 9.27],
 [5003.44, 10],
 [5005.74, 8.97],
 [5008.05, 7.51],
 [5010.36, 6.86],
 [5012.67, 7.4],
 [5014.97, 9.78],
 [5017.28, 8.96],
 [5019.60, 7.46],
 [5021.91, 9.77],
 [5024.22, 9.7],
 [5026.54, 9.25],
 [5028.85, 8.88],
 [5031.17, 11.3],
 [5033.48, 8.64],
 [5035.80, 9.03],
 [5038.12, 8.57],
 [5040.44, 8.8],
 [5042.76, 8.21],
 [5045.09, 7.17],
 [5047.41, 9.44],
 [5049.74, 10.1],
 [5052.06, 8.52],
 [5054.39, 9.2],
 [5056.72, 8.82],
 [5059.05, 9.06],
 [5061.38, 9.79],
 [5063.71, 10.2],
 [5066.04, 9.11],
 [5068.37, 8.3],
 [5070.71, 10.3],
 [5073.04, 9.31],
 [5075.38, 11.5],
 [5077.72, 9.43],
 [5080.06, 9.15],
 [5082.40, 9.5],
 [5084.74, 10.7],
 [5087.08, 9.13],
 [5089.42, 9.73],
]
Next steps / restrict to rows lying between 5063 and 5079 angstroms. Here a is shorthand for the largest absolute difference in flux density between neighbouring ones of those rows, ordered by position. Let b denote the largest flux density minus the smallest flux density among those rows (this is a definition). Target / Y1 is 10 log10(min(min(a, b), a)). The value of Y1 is 3.4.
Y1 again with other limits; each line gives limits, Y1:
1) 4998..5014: 1.6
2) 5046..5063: 2.0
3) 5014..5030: 3.6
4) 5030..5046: 4.2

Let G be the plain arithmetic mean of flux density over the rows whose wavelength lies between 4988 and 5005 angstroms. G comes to 9.04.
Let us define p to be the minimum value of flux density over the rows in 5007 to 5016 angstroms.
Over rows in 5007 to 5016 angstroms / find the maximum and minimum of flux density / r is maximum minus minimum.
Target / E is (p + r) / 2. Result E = 4.89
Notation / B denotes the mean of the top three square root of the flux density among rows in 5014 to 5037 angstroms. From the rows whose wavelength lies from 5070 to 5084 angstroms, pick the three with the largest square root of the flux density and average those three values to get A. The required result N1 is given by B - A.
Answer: -0.02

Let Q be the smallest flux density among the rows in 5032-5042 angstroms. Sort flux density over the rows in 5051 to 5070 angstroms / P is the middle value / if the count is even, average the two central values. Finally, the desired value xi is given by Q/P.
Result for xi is 0.94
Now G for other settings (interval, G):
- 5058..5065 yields 9.68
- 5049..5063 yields 9.25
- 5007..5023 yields 8.25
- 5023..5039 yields 9.34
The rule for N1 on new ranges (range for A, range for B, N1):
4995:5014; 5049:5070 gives 0.10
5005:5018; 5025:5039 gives 0.10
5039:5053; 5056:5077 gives 0.19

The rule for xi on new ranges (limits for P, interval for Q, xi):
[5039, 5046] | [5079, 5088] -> 1.11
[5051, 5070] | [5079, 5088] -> 1.00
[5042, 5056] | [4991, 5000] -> 0.88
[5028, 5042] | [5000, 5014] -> 0.78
